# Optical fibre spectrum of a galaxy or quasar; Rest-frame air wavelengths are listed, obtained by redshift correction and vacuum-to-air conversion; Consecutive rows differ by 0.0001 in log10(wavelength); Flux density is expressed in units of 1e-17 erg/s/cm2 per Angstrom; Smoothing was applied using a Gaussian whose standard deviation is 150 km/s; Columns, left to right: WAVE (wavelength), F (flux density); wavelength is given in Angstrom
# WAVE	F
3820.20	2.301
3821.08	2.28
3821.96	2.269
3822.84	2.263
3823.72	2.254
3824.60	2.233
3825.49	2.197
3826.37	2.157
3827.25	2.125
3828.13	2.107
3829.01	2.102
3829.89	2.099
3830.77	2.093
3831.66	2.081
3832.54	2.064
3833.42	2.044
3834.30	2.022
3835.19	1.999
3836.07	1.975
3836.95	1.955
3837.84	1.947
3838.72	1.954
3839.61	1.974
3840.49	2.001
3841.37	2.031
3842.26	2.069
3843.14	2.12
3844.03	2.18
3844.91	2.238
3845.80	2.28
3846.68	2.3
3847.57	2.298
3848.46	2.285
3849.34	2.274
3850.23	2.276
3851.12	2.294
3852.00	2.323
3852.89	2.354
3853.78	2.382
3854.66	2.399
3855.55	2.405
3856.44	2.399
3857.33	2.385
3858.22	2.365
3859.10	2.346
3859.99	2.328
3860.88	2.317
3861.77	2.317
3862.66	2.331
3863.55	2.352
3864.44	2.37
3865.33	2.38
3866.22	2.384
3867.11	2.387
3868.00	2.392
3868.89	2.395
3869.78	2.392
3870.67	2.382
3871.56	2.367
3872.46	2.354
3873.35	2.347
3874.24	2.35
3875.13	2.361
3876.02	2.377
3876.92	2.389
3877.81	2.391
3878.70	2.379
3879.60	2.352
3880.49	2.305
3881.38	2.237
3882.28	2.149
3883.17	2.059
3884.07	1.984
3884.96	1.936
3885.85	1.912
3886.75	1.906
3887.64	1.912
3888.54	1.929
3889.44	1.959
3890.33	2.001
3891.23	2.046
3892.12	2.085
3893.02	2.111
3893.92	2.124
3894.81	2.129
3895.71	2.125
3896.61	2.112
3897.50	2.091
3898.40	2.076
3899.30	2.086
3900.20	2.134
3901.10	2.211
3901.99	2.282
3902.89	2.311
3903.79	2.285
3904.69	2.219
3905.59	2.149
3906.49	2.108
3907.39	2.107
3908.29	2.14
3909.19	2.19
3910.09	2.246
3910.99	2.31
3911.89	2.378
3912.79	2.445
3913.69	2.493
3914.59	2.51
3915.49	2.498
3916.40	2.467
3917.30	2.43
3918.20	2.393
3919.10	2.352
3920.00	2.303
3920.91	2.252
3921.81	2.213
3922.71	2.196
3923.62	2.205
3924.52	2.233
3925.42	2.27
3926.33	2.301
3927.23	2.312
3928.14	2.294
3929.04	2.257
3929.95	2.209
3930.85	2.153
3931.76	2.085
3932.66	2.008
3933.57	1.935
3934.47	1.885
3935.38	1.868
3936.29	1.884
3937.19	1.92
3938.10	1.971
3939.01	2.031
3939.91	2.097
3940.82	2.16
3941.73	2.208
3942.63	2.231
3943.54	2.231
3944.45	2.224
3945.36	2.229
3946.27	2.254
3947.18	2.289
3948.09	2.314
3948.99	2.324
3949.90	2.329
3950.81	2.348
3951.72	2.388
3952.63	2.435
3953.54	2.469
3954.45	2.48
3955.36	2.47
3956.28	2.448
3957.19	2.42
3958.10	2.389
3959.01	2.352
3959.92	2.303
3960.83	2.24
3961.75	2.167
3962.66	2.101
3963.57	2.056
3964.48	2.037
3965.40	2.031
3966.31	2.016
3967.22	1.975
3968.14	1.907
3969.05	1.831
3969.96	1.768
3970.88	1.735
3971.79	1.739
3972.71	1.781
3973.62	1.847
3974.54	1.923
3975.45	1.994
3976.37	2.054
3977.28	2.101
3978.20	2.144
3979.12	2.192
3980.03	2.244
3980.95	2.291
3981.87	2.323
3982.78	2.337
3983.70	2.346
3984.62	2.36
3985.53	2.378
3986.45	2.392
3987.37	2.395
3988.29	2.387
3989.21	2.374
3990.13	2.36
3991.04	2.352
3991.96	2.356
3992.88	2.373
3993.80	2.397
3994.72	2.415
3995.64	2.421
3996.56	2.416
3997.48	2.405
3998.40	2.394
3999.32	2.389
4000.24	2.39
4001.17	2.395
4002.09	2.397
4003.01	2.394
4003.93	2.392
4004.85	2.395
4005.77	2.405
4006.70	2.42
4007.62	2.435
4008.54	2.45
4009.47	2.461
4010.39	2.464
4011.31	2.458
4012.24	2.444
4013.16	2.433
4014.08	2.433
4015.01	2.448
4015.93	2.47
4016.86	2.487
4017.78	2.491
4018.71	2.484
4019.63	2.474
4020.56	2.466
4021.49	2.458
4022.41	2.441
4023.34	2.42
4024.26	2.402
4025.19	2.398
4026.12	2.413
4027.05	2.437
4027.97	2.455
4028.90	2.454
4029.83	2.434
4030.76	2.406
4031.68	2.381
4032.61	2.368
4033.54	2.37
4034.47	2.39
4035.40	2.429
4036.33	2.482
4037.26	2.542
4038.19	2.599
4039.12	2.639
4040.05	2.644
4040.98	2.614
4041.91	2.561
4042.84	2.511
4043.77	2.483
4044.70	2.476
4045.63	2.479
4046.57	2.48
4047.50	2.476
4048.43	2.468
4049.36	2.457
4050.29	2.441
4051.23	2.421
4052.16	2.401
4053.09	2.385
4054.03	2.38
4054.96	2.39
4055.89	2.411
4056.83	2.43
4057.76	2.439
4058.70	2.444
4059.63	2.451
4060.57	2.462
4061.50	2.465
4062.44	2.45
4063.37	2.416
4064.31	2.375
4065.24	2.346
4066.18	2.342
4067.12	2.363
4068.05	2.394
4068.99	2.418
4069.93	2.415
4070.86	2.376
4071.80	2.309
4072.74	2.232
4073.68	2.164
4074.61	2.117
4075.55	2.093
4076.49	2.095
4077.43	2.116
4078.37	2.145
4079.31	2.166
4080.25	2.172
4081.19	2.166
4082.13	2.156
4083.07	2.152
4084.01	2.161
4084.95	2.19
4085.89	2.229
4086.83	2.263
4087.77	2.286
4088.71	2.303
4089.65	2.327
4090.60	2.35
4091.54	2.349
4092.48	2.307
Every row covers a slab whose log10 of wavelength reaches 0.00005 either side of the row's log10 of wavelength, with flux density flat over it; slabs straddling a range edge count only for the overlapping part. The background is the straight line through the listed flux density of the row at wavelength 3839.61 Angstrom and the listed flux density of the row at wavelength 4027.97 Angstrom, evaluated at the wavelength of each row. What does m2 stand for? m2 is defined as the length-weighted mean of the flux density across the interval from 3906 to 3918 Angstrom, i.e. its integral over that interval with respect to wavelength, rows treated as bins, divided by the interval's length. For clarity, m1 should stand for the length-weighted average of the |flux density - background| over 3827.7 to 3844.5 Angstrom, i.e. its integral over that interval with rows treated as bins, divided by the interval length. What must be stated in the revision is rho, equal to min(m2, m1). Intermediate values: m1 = 0.084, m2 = 2.33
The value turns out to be 0.08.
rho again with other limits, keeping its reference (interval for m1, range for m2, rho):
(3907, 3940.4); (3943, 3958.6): 0.16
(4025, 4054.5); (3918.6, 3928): 0.06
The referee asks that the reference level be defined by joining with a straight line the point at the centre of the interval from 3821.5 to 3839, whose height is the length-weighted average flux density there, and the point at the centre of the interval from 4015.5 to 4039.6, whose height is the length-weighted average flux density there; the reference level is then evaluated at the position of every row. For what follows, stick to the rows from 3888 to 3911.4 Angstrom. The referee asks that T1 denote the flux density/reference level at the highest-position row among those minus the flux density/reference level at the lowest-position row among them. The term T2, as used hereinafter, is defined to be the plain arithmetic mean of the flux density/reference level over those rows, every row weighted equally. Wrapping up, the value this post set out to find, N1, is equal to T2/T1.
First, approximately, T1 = 0.15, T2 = 0.96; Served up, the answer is 6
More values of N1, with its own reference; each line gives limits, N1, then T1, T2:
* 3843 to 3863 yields 13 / 0.08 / 1.08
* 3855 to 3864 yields -34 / -0.03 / 1.09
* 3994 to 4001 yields -69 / -0.01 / 1.00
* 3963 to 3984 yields 8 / 0.11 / 0.86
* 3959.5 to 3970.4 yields -4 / -0.24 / 0.87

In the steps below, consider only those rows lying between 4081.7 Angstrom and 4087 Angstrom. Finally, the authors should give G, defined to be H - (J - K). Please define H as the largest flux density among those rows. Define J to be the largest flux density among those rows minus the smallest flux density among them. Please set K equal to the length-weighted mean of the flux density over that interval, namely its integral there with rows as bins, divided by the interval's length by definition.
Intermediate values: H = 2.263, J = 0.11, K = 2.19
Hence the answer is 4.34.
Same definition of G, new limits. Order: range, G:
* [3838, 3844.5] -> 4.00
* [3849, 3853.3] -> 4.58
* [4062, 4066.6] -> 4.73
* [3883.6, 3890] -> 3.84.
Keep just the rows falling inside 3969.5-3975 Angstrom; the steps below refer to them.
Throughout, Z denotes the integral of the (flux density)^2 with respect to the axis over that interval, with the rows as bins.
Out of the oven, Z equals 18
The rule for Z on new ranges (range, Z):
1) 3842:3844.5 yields 11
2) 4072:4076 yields 19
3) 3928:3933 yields 23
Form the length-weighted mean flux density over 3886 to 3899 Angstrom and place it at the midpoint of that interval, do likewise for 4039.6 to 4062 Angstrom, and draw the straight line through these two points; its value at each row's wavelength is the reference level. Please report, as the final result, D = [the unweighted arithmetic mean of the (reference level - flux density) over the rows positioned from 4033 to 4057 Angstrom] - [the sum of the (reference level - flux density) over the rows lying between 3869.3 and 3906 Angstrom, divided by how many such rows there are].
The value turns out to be 0.13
